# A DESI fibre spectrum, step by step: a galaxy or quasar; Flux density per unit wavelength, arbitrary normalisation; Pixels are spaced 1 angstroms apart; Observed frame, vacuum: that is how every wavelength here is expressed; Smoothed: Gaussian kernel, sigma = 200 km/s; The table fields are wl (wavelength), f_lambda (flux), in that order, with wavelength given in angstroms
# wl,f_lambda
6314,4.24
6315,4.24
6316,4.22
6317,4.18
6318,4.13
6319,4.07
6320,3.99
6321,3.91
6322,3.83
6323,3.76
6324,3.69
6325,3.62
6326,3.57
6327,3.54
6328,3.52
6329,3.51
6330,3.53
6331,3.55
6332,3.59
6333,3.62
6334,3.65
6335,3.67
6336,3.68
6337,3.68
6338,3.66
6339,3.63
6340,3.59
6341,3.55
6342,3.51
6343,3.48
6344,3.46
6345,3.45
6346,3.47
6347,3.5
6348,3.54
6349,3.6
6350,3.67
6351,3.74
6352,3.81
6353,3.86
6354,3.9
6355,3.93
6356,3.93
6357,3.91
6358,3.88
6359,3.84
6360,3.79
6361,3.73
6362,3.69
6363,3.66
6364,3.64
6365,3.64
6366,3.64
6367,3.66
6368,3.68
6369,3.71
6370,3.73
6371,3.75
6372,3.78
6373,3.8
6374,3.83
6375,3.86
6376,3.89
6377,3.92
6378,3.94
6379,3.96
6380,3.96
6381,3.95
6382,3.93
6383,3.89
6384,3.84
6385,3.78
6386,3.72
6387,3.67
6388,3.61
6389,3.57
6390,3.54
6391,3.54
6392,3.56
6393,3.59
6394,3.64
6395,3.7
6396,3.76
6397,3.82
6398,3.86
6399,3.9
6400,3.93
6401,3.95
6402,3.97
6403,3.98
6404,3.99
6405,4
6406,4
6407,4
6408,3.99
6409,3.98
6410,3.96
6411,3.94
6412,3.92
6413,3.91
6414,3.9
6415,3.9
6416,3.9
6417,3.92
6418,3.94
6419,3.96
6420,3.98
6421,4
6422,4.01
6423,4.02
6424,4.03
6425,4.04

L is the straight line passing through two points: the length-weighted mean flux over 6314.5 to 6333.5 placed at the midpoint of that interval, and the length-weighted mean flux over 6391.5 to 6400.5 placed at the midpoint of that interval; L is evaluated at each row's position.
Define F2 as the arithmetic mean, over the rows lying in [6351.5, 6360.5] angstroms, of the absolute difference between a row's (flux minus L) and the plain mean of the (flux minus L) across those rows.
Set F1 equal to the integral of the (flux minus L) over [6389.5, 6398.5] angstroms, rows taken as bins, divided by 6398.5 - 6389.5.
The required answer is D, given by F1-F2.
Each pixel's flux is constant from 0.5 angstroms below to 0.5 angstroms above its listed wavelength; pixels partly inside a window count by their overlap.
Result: -0.1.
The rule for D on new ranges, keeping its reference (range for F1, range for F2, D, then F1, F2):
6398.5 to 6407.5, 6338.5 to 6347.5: 0.2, 0.2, 0.048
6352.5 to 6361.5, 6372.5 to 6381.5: 0.0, 0.1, 0.051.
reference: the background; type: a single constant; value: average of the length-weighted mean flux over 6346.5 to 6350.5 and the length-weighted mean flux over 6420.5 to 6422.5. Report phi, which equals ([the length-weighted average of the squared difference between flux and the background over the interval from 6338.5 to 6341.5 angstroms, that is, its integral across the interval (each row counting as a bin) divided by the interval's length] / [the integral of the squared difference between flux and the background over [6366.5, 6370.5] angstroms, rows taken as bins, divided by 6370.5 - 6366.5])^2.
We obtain 17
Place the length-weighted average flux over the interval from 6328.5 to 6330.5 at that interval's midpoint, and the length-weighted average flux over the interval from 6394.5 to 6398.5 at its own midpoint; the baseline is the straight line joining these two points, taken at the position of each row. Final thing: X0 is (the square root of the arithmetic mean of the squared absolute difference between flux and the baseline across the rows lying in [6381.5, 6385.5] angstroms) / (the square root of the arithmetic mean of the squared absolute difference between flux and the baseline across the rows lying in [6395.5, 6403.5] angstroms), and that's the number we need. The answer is 1.19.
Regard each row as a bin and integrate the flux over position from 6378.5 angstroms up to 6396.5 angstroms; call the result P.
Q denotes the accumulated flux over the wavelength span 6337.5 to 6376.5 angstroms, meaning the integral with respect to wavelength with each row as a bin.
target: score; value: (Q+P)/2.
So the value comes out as 106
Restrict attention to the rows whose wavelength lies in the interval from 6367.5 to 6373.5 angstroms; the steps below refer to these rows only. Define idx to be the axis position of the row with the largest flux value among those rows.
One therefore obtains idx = 6373 angstroms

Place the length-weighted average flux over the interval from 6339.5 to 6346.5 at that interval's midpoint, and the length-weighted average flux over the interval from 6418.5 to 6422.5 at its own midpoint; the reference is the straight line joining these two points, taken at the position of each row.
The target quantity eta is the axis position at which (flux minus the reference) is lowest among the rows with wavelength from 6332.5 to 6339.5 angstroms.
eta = 6339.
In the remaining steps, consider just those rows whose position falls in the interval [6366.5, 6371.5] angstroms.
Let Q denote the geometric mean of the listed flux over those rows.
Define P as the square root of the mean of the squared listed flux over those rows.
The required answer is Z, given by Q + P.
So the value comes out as 7.4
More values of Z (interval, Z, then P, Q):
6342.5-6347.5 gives 6.9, 3.5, 3.5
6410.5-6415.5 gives 7.8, 3.9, 3.9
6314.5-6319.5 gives 8.3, 4.2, 4.2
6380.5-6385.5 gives 7.8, 3.9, 3.9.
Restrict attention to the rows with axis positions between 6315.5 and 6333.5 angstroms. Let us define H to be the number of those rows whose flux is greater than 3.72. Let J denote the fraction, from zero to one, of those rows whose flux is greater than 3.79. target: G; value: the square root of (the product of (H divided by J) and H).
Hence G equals 13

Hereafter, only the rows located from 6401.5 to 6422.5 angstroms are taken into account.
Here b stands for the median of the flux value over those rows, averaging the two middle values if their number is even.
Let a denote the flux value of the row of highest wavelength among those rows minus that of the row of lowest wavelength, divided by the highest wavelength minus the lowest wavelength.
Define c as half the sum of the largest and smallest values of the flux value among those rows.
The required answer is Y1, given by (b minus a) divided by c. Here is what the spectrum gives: 1.00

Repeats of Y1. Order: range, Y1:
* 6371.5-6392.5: 1.02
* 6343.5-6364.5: 1.01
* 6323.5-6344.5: 1.01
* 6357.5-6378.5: 0.99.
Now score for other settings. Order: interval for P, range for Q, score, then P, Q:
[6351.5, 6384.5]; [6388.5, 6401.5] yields 87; 126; 48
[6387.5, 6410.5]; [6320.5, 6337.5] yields 75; 88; 62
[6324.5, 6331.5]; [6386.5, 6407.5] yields 52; 25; 80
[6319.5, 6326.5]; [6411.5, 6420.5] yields 31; 26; 35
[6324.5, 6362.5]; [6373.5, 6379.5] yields 81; 139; 23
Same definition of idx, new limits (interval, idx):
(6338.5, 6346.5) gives 6339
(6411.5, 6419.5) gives 6419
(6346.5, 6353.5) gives 6353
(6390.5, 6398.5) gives 6398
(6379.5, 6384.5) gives 6380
